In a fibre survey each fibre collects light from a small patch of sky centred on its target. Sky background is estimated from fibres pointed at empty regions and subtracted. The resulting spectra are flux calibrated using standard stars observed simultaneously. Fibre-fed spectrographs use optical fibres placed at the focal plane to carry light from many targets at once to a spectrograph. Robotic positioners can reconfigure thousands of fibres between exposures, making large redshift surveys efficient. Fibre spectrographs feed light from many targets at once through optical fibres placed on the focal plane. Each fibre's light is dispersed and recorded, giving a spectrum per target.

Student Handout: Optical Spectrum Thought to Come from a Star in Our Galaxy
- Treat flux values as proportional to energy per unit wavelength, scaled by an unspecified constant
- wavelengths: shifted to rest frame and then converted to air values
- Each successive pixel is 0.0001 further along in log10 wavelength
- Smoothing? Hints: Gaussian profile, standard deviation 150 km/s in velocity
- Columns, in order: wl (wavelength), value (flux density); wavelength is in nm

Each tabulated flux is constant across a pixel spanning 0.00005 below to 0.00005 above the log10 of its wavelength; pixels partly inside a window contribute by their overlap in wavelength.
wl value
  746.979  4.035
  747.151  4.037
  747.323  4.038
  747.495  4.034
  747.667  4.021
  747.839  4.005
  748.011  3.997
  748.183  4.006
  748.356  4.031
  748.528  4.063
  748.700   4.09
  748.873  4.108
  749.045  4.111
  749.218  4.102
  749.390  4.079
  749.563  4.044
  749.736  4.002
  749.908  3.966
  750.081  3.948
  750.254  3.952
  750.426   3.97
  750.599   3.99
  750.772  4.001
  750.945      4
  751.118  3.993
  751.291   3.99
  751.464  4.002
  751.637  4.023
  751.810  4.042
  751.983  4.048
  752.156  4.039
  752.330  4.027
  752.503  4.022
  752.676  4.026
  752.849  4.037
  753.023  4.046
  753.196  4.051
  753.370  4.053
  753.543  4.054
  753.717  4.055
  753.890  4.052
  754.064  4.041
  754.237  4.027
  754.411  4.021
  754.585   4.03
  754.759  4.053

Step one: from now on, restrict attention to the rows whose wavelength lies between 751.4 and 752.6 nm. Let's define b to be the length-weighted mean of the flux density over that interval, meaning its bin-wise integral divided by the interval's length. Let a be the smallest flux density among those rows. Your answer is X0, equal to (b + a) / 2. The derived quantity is 4.02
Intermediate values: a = 4.002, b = 4.03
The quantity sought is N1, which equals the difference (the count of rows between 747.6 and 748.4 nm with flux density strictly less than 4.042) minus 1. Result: 4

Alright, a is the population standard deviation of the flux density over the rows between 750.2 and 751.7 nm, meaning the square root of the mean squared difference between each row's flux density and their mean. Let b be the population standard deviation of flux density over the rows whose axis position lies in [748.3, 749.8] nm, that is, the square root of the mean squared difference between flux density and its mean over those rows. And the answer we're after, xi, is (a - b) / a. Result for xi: -0.9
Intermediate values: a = 0.019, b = 0.036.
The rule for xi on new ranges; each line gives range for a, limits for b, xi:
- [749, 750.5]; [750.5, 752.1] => 0.7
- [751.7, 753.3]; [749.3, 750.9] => -3.2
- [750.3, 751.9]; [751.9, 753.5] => 0.4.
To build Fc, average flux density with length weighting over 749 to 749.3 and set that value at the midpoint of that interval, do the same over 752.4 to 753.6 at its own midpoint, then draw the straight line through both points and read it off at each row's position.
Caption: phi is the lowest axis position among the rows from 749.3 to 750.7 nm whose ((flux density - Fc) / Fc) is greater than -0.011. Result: 749.390 nm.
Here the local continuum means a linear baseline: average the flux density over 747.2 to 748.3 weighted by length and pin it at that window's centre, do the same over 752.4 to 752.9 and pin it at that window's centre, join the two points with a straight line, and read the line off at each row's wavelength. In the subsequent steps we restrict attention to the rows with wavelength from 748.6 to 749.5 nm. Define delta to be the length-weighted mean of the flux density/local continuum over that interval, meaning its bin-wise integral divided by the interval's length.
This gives 1.02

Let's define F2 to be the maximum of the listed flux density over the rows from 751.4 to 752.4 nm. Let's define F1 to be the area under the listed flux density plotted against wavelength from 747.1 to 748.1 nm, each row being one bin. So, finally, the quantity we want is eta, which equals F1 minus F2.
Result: -0.02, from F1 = 4.025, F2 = 4.048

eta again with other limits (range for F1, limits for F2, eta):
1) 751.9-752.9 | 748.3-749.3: -0.08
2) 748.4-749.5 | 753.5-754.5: 0.44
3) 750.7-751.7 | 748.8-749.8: -0.11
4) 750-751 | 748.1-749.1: -0.13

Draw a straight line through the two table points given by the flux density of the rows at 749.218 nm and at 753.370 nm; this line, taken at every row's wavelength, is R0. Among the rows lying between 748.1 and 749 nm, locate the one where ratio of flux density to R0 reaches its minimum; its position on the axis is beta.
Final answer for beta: 748.183 nm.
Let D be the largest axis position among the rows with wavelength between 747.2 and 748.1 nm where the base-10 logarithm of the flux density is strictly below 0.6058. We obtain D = 748.011 nm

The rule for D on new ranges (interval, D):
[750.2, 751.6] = 751.464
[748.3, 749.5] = 748.356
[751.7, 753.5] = 752.676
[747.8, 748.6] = 748.356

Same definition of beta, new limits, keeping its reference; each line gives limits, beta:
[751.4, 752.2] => 751.464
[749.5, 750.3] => 750.081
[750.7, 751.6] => 751.291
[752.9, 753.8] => 753.023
